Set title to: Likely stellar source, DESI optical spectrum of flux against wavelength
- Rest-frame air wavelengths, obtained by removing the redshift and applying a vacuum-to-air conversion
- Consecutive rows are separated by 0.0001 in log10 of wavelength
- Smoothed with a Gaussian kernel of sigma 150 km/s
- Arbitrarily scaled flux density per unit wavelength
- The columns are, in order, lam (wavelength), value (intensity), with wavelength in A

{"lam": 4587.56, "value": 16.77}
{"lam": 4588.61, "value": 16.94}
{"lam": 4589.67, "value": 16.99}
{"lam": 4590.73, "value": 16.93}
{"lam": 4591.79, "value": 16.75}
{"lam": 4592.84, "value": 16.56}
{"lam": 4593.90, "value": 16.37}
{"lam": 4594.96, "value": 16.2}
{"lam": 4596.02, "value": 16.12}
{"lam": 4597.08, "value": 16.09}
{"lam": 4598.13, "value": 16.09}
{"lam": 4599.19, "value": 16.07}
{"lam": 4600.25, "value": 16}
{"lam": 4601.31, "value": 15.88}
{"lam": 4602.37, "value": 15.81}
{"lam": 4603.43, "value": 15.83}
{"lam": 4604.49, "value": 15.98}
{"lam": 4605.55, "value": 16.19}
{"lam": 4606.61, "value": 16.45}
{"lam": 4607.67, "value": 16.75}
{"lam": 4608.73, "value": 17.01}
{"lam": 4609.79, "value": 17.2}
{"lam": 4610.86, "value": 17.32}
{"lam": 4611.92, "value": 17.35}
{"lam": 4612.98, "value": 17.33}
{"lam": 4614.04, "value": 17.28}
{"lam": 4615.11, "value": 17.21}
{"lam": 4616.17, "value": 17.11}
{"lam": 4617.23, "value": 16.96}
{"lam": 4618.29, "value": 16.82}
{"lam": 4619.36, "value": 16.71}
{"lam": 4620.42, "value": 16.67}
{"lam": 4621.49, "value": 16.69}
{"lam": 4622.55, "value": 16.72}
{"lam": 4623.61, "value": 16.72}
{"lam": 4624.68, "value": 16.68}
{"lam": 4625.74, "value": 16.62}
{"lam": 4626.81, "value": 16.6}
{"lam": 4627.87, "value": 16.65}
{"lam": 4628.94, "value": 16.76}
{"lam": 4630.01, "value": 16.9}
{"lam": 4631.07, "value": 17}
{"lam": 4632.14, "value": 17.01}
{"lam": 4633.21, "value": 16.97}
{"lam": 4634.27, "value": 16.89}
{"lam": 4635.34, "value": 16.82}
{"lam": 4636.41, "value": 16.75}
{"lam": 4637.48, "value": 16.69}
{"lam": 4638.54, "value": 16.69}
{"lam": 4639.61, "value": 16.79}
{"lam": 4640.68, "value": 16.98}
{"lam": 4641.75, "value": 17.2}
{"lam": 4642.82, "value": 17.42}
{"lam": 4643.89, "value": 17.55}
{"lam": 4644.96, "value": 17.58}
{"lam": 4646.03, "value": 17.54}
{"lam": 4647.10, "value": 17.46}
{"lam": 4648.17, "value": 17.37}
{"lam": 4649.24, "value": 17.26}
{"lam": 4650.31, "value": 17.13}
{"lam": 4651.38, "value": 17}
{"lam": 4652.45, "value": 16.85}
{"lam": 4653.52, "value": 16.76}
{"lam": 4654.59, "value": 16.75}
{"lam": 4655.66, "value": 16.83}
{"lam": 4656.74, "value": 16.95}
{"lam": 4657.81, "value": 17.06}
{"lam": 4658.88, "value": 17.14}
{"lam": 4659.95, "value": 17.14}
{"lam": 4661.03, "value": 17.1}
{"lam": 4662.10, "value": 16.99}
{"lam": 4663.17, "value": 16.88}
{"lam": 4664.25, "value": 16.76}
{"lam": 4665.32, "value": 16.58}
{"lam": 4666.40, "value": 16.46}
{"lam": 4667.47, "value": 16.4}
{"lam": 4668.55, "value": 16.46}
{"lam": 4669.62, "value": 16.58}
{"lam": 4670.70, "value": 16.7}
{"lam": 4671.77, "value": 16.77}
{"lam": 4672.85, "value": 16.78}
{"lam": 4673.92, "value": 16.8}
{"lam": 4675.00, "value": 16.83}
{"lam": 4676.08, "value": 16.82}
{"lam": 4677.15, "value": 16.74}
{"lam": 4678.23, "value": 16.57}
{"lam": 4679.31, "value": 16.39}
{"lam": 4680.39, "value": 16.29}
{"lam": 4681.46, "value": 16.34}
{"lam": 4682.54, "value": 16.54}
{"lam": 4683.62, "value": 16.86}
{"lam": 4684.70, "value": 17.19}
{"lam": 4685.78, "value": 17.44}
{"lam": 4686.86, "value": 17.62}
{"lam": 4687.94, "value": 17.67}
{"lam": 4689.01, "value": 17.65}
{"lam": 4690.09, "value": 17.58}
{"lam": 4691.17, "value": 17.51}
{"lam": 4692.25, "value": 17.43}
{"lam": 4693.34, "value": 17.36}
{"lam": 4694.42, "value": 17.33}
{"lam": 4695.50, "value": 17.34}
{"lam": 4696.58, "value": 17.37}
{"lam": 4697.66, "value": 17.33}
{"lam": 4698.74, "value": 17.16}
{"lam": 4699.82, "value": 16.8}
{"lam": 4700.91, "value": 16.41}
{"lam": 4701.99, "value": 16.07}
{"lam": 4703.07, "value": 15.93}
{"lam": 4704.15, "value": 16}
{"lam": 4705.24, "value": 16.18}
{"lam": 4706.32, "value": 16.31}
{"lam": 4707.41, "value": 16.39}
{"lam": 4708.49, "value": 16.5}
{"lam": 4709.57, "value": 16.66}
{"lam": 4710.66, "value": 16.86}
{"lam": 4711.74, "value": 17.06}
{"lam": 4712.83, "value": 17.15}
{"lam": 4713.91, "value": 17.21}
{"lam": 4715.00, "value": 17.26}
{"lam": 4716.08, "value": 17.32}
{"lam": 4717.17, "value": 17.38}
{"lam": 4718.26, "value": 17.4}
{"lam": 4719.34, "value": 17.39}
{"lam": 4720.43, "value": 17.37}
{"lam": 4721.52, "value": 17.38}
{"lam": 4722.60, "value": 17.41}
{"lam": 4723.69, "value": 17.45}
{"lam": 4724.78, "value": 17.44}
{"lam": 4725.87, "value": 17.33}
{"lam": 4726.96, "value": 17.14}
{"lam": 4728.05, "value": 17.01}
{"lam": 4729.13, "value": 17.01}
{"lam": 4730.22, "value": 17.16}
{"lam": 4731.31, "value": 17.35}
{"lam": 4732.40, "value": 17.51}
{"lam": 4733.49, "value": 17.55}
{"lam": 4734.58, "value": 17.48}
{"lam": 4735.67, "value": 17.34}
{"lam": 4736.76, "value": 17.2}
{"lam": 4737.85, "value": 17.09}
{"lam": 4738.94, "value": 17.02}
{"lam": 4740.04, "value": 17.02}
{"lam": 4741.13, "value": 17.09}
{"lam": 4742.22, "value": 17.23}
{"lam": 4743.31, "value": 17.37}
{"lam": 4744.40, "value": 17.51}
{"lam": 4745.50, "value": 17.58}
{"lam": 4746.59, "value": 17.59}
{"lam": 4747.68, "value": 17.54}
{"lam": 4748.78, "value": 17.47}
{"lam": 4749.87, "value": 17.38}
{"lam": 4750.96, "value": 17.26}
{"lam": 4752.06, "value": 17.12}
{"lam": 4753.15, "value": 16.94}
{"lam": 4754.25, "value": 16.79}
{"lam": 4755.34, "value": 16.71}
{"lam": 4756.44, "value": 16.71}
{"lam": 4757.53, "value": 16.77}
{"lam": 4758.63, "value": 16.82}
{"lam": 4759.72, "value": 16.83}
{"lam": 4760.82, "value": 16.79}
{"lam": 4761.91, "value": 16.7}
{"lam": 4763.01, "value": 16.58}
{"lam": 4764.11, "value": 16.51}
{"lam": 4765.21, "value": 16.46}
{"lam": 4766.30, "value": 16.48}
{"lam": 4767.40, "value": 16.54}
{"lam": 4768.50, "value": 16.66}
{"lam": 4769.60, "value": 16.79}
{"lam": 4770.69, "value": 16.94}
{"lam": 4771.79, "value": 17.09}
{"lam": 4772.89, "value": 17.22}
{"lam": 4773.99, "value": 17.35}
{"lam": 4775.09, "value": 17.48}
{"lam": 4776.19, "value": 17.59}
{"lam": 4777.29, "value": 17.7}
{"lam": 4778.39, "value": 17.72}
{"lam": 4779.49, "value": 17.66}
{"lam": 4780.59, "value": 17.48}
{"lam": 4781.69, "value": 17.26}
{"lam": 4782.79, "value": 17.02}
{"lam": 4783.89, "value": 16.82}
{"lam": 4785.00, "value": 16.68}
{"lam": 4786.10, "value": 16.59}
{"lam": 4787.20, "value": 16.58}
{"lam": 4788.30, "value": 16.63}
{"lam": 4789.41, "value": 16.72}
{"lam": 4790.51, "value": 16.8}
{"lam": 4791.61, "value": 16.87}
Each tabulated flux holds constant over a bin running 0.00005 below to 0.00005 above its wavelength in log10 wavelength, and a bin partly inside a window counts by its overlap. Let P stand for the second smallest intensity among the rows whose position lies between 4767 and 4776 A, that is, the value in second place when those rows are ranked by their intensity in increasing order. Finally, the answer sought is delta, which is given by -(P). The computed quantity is -16.7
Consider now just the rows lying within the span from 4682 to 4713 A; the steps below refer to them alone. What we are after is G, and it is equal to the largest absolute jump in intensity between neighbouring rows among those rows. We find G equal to 0.390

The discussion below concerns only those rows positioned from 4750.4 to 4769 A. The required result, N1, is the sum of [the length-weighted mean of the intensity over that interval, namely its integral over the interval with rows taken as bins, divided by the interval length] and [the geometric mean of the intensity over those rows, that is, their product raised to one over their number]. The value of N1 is 33.5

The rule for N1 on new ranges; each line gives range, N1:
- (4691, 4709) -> 33.5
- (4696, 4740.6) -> 34.1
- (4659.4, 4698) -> 33.9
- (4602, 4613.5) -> 33.3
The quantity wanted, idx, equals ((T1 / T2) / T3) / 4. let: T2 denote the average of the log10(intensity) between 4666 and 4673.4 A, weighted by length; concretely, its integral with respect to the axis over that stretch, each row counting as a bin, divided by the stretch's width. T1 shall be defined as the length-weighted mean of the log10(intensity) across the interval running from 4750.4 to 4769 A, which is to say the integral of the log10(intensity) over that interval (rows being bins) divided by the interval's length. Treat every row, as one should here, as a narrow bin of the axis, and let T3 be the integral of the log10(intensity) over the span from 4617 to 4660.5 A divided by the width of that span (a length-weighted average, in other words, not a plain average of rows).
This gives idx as 0.2038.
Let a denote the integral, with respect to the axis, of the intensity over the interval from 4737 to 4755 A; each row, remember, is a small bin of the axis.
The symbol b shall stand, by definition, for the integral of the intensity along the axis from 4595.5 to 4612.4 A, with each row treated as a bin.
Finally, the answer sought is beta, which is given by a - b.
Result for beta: 33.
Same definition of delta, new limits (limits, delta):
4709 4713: -16.9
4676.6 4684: -16.3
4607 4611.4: -17.0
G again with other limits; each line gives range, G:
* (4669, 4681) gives 0.180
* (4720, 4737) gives 0.190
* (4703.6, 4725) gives 0.200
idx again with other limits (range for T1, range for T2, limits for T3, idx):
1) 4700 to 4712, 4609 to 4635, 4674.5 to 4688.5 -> 0.2014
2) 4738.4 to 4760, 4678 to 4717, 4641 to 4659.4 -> 0.2034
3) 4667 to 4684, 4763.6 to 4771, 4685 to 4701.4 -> 0.2016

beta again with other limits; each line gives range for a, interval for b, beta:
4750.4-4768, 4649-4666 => 7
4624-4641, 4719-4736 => -9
